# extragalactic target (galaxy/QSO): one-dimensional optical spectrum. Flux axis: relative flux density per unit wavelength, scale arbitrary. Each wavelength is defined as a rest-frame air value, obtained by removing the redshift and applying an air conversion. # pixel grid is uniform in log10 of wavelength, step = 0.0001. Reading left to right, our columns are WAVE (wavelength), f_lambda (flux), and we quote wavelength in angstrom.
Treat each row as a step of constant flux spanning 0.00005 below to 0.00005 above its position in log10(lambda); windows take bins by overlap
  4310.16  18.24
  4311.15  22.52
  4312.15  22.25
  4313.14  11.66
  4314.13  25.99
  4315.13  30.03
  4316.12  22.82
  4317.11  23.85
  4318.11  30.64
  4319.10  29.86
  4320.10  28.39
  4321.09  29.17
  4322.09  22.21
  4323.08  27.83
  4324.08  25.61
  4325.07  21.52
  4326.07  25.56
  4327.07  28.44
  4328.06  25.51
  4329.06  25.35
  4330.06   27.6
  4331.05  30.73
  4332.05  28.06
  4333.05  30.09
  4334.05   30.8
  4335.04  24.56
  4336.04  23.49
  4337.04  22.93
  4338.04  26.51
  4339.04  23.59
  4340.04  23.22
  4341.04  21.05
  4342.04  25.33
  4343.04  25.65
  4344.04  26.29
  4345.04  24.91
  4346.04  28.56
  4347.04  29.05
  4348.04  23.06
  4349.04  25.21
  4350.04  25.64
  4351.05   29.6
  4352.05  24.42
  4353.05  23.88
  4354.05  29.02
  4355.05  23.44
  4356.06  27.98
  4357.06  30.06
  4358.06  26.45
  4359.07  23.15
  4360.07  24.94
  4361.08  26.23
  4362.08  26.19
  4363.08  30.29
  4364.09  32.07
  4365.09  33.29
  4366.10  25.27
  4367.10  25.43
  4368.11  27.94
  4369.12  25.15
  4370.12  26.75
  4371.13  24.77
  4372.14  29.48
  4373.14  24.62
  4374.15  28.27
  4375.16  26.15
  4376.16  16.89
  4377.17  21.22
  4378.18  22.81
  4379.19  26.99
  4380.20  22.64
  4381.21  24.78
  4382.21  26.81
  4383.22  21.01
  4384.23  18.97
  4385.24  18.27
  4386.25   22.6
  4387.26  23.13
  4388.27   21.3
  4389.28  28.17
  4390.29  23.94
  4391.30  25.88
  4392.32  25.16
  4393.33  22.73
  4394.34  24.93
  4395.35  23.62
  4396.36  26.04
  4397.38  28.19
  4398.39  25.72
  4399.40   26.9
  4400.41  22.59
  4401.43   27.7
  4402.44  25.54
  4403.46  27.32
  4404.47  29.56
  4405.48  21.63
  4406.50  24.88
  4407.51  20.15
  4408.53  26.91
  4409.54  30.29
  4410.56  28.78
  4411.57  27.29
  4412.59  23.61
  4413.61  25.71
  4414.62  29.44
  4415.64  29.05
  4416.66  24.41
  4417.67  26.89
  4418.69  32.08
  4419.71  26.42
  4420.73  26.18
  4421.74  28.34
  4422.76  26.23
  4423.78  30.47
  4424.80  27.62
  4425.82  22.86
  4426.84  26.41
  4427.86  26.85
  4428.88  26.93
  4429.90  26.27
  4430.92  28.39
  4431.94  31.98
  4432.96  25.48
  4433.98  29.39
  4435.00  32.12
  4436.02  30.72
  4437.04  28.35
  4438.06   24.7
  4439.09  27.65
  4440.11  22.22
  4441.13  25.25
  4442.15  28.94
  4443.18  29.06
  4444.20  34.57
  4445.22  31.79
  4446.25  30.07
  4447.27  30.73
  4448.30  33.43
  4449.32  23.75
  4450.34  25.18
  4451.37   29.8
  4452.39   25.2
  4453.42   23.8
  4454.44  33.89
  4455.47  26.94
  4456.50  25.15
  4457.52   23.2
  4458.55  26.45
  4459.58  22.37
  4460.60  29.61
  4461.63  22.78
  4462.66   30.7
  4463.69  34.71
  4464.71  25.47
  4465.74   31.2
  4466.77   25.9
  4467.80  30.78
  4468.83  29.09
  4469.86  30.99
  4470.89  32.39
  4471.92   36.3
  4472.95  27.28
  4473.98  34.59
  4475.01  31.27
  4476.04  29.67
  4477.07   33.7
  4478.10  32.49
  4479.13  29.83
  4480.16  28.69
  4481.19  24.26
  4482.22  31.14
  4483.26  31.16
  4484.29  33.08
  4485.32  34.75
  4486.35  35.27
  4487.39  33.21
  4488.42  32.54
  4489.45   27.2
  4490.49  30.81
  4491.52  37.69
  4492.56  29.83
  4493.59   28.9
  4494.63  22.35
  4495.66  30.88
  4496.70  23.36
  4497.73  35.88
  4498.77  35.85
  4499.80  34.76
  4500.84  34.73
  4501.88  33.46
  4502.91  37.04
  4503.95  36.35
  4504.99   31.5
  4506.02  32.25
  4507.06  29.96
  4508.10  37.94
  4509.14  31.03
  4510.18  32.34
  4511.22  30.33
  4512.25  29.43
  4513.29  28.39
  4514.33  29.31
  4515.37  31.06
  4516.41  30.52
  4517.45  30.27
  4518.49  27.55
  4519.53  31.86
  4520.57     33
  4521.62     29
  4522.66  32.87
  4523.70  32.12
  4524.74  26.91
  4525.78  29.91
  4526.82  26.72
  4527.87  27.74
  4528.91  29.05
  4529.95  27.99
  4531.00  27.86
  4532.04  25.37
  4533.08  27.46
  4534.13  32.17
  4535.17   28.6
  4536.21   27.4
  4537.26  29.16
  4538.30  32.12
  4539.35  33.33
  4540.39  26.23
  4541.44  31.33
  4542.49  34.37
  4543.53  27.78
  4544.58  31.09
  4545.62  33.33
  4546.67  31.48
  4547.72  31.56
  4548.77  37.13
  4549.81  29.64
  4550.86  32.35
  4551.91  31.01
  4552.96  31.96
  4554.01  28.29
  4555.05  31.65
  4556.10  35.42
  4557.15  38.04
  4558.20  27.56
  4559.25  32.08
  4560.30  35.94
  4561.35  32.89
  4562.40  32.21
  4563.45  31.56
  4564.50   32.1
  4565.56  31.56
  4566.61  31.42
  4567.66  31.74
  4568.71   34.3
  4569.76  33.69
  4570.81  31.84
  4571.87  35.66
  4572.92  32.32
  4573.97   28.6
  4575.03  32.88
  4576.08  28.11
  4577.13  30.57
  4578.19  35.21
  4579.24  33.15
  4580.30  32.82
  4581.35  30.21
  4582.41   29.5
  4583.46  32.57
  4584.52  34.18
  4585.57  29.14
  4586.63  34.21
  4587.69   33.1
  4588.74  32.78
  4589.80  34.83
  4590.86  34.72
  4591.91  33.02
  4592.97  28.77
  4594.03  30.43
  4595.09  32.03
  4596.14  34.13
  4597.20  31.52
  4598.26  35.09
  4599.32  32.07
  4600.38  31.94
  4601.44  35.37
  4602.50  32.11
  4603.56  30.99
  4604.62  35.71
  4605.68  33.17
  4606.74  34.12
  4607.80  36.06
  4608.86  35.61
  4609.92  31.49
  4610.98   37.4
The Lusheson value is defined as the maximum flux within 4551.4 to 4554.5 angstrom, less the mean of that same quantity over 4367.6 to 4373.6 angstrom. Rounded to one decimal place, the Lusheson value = 5.5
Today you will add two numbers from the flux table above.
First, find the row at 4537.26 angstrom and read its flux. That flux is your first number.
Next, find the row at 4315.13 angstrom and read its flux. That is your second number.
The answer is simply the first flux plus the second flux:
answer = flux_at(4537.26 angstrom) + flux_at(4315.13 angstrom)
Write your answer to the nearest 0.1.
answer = 59.2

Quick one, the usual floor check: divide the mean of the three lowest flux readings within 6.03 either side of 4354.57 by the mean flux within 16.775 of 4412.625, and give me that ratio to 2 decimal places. 0.88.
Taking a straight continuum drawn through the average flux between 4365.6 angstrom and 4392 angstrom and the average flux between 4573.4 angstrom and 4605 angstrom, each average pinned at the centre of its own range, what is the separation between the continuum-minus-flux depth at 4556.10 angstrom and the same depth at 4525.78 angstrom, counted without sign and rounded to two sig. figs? 4.3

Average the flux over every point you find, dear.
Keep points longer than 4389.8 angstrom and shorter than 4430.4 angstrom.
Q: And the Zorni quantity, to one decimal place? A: 26.3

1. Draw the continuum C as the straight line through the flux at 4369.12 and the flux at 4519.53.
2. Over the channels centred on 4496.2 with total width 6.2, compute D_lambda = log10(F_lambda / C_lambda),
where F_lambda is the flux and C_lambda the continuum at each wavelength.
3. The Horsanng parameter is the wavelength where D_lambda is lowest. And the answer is 4494.63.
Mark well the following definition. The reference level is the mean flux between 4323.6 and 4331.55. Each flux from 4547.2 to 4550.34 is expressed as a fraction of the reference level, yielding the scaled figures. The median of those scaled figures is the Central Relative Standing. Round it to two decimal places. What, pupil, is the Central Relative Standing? 1.20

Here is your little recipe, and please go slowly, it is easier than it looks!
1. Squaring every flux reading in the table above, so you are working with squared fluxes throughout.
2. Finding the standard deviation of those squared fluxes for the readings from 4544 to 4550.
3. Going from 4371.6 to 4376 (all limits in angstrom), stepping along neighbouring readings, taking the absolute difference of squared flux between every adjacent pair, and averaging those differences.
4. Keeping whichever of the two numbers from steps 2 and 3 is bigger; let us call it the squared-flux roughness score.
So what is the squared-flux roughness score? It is 190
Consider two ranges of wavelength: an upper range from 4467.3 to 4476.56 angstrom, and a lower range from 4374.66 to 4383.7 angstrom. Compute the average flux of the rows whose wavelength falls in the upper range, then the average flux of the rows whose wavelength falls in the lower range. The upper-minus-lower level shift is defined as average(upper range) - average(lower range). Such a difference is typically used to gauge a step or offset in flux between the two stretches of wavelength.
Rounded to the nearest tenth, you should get 8.1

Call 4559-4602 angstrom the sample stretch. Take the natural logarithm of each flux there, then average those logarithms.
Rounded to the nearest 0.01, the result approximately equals 3.48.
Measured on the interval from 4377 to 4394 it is 3.14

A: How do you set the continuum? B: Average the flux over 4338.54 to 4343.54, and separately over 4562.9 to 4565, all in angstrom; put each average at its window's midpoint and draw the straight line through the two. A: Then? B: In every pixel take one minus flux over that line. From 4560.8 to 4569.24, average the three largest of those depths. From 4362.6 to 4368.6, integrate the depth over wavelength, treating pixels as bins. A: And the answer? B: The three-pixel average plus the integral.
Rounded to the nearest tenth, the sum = -1.1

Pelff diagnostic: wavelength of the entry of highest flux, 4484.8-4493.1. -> 4491.52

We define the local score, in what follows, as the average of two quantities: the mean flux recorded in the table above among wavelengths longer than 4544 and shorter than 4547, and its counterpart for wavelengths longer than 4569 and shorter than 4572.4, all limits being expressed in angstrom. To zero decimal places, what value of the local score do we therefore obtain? 33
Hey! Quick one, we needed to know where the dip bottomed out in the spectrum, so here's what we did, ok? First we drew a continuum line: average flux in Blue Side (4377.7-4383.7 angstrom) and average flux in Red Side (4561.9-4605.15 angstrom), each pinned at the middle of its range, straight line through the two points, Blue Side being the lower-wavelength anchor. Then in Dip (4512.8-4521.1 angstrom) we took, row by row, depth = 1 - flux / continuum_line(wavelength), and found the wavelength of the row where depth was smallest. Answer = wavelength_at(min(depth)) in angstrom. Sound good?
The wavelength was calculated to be 4520.57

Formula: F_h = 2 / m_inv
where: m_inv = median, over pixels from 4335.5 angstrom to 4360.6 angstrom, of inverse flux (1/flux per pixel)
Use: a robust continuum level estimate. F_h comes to 50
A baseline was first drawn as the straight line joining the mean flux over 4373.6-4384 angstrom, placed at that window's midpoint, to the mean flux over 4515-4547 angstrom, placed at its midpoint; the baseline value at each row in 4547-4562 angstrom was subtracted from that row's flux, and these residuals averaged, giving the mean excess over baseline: 1.7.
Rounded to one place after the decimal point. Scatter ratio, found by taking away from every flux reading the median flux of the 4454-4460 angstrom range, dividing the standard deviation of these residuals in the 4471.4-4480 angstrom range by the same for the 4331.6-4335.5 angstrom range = 1.1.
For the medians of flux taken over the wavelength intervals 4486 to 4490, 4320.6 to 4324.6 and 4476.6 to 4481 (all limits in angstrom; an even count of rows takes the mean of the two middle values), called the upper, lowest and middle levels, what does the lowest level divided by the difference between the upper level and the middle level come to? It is 16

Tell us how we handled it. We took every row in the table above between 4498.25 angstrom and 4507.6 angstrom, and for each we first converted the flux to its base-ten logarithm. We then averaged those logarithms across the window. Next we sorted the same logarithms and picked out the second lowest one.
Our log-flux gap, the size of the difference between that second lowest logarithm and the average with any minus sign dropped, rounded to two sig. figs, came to 0.032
